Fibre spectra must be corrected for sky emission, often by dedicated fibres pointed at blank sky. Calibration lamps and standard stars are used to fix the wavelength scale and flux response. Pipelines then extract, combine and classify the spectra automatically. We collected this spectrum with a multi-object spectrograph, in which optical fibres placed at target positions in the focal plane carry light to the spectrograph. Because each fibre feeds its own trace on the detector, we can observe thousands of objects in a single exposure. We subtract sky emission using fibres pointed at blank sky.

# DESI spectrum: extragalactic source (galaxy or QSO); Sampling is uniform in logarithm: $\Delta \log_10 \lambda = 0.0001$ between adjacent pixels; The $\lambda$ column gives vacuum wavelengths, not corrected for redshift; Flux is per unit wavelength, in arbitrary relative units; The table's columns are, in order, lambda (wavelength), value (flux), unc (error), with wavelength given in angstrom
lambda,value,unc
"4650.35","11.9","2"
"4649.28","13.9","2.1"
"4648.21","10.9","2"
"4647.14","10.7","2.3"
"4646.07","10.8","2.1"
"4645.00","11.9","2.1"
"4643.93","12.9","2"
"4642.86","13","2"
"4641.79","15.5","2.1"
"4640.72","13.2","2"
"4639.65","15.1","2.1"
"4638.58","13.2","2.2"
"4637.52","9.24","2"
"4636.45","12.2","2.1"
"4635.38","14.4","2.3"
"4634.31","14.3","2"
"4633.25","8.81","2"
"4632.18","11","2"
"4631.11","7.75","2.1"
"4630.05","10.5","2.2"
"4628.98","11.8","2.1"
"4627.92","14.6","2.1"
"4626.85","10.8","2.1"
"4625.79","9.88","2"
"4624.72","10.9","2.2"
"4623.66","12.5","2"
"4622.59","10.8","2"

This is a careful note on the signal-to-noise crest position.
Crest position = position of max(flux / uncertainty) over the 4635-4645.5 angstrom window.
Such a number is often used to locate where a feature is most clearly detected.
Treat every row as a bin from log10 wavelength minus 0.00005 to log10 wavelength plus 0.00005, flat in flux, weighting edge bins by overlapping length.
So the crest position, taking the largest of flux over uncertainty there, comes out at 4641.79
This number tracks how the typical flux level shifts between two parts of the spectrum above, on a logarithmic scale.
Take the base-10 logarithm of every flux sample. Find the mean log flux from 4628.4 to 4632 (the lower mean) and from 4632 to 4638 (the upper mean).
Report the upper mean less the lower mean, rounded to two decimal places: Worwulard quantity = 0.06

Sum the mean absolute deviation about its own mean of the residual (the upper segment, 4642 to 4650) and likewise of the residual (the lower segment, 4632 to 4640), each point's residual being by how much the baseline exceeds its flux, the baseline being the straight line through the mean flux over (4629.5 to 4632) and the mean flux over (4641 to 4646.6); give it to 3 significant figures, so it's 2.97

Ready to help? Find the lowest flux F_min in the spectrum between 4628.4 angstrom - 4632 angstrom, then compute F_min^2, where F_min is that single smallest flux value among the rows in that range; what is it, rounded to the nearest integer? 60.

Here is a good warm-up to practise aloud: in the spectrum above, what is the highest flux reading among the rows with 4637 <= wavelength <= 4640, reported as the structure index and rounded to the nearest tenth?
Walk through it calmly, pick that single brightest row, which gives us 15.1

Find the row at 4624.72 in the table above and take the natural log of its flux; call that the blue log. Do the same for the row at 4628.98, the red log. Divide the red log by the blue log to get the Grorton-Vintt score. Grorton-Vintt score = 1.03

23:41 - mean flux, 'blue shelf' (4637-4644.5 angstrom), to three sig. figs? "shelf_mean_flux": 13.2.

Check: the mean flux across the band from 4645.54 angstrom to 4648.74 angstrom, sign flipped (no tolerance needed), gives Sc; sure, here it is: -10.8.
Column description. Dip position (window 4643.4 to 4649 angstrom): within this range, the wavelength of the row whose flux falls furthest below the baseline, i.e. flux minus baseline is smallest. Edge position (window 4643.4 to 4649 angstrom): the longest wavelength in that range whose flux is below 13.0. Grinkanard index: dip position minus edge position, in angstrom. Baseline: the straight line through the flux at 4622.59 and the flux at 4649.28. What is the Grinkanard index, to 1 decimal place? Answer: -1.1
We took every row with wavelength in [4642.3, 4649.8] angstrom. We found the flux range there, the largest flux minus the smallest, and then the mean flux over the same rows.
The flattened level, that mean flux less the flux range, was 8.8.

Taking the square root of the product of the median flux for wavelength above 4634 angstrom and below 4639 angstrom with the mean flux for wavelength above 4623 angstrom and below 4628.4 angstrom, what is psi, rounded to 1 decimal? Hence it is 12.4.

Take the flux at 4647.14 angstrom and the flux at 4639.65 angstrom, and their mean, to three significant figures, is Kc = 12.9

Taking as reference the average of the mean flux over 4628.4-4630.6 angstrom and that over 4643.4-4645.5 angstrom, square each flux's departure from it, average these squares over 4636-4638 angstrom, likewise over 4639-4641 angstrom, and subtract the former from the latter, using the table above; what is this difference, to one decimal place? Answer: 3.2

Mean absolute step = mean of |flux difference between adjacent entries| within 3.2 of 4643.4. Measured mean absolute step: 1.40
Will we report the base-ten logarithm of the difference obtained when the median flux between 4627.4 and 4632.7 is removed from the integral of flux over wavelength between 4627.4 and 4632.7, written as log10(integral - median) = 1.68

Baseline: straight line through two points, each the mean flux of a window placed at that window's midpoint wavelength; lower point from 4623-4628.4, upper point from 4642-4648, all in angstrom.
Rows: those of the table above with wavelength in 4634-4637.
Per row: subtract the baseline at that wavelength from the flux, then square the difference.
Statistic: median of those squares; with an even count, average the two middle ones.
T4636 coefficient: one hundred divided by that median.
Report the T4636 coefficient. 16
